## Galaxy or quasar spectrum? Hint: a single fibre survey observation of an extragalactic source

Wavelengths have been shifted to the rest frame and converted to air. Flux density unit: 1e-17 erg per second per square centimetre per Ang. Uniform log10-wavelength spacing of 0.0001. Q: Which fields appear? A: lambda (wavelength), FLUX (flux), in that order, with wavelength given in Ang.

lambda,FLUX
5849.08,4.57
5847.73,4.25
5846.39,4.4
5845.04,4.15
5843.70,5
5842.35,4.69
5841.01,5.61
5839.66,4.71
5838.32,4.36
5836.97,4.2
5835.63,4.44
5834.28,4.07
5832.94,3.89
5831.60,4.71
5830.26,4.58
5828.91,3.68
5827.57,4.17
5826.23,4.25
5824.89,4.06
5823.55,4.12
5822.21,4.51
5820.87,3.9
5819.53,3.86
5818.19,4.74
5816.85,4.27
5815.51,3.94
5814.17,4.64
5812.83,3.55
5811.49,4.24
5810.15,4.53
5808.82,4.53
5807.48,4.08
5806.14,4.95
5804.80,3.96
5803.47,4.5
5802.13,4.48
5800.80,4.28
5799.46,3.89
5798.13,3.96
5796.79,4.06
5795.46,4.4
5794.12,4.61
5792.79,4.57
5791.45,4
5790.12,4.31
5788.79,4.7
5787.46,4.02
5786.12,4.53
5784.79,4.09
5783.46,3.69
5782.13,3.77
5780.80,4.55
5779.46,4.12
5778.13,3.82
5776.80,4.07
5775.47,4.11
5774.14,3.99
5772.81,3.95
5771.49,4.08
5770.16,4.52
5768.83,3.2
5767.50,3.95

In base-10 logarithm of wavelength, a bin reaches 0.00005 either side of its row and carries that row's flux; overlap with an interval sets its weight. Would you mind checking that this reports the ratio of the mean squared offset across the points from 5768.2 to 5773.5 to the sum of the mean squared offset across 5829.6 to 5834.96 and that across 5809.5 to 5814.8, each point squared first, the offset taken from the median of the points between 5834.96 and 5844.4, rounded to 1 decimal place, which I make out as 1.2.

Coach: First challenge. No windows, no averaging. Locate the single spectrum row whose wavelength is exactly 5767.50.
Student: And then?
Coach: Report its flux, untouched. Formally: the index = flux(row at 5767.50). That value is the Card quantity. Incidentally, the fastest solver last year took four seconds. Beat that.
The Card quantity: 3.95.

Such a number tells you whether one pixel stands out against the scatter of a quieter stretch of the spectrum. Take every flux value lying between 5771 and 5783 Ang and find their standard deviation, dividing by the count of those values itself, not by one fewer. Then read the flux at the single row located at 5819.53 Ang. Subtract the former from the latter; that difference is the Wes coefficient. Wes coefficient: 3.6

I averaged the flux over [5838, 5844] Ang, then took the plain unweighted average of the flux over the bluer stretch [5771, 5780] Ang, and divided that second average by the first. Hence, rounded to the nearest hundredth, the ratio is 0.82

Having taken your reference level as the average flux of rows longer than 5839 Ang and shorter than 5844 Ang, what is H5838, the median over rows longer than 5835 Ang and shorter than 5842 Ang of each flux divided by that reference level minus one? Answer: -0.11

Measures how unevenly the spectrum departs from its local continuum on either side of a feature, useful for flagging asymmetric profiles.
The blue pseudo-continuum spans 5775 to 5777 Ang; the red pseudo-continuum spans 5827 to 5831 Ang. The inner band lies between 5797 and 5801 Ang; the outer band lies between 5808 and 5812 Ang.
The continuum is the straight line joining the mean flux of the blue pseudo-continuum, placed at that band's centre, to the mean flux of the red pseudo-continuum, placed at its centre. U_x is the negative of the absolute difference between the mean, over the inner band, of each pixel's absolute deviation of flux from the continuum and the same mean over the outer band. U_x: -0.13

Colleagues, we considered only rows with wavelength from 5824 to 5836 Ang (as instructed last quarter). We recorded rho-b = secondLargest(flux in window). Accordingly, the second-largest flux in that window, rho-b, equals 4.58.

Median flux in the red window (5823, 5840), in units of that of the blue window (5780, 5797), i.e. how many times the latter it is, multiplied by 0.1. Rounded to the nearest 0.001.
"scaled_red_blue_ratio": 0.097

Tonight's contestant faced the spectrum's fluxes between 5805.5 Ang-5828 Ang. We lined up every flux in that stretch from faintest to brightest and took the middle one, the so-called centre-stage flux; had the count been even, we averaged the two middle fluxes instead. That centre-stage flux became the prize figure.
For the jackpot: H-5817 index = 4.24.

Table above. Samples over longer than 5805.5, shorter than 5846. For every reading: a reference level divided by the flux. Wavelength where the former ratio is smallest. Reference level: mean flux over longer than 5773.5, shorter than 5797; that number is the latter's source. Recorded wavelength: 5841.01 Ang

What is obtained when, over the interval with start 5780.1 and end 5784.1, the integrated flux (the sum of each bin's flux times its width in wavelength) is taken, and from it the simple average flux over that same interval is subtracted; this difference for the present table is 12.0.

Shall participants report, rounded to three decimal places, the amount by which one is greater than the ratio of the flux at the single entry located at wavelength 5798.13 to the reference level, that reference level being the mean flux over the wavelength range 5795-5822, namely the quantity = 0.066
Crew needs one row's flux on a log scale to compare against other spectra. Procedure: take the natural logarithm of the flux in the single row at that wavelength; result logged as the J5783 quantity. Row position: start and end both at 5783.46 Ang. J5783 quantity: 1.31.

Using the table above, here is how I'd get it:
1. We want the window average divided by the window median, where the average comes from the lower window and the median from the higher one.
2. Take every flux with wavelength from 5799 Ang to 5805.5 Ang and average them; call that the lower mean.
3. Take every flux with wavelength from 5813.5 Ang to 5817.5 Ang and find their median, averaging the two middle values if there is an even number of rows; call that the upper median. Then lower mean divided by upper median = 0.99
